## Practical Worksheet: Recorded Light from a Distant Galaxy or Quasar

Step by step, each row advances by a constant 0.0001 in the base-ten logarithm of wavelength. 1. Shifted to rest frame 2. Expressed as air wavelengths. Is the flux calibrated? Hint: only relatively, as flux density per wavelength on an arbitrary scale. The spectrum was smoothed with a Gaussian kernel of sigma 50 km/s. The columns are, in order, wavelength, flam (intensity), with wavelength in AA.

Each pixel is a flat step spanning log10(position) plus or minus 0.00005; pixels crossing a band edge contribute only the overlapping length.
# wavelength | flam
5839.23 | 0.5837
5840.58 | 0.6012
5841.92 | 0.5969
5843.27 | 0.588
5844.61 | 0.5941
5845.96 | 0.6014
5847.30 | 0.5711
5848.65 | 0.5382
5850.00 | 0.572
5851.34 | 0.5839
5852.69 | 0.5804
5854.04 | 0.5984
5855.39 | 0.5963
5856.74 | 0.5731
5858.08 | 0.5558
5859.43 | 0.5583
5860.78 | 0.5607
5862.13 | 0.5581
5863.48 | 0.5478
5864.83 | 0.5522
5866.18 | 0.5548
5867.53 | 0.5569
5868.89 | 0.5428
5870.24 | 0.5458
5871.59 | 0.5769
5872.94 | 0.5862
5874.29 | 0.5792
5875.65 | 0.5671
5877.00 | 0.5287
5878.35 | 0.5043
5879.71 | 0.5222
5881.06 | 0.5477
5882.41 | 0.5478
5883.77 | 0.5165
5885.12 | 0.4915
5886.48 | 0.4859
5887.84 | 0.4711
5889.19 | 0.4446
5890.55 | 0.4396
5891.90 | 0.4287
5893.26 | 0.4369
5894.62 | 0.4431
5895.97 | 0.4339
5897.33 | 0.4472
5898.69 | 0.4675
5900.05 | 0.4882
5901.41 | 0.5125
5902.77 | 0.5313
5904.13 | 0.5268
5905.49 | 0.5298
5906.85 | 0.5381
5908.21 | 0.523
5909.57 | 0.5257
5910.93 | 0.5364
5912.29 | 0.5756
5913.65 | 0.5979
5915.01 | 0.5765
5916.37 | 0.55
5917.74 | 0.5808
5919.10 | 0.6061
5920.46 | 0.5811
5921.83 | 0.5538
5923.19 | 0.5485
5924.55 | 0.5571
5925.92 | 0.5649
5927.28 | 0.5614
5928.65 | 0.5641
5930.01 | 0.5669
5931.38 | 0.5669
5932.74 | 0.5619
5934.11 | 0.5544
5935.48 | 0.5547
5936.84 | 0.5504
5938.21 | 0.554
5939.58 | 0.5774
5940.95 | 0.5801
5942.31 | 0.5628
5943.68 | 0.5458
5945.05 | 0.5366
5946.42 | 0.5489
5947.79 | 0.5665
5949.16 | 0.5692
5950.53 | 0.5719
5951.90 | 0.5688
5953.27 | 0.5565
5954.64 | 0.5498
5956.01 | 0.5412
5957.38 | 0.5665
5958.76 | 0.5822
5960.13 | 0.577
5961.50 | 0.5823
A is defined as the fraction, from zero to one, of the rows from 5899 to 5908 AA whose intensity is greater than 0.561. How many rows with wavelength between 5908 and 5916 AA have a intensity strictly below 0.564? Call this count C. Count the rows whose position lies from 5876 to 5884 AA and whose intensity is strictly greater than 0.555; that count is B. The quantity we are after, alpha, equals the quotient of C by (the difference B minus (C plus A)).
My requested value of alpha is -1.0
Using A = 0.0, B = 0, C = 3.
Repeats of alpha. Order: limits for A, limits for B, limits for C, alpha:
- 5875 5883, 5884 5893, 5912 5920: -0.9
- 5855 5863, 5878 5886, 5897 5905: -0.9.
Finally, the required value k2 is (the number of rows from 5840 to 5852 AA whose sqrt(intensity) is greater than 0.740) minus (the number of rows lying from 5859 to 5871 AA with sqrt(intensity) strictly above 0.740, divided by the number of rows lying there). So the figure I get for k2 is 7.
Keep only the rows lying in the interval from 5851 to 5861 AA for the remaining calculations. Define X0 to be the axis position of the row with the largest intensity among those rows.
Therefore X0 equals 5854.04 AA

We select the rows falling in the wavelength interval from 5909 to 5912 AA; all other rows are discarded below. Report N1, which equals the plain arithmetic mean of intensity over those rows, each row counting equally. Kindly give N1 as 0.531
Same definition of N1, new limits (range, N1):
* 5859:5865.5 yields 0.555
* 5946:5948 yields 0.558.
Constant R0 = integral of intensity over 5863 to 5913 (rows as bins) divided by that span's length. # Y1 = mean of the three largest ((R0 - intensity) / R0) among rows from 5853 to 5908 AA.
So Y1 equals 0.16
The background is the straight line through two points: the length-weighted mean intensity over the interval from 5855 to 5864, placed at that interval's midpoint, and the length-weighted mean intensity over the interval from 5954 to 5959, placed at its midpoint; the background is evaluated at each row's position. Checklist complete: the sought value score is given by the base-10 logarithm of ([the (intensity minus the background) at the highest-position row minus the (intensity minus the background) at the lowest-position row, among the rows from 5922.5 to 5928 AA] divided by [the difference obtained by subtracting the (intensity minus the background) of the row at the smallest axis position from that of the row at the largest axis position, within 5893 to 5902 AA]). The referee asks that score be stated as -0.76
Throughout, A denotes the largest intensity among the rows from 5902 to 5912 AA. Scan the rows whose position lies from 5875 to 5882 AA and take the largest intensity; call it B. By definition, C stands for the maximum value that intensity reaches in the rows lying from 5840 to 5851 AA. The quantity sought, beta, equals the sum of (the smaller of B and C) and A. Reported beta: 1.11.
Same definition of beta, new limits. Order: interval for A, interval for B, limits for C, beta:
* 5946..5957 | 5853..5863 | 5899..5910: 1.11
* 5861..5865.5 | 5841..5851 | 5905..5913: 1.13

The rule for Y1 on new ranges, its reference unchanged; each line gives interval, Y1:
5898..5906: 0.05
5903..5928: -0.02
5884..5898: 0.16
